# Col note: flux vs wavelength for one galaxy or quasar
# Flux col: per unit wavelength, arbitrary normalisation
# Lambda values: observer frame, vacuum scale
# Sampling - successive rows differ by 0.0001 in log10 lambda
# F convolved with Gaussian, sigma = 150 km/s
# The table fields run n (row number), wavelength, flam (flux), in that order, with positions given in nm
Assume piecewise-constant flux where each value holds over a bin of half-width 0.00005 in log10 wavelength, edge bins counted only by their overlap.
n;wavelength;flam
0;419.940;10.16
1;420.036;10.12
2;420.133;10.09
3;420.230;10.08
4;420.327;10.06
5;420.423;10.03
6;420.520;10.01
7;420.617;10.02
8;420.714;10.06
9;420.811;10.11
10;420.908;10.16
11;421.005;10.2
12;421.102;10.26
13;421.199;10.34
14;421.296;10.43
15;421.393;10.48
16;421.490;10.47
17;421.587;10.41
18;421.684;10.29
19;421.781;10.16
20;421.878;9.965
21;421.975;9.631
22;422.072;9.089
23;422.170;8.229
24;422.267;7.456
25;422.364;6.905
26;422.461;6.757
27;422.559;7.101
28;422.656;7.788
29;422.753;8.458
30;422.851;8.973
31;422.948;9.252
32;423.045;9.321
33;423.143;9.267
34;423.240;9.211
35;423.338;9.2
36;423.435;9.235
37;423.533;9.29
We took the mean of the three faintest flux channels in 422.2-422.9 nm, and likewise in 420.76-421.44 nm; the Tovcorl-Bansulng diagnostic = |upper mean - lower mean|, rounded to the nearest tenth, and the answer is 3.2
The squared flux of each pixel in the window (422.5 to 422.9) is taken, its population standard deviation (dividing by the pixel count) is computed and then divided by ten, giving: 1.1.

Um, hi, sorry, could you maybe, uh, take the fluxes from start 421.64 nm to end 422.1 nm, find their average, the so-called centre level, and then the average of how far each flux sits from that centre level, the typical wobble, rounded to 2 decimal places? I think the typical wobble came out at 0.37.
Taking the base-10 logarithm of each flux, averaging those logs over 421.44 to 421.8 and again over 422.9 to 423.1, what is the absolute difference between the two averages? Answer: 0.05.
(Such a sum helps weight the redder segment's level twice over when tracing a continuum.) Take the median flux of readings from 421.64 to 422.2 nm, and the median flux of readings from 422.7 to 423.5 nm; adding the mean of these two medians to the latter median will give 18.7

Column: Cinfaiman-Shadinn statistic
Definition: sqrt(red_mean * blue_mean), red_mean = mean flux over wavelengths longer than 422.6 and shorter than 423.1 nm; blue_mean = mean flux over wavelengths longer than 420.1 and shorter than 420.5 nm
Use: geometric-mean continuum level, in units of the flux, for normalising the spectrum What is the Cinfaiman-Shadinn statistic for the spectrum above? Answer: 9.4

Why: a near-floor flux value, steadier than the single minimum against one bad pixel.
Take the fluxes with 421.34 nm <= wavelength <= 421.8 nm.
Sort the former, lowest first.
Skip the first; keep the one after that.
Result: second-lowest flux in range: 10.29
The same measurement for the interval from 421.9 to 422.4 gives 7.456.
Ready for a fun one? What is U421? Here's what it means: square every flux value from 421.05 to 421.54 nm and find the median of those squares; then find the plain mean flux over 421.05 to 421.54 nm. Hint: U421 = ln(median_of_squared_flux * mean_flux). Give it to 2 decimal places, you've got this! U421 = 7.03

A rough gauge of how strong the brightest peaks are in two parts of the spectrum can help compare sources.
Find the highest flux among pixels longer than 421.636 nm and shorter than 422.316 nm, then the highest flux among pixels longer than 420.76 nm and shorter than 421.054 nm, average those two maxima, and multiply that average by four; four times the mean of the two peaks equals 41.0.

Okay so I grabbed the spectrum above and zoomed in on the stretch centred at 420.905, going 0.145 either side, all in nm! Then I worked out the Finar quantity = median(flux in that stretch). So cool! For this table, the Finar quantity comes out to 10.2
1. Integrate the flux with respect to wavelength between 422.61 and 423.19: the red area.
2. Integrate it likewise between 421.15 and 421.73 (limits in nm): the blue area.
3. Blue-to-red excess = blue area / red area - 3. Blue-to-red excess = -1.8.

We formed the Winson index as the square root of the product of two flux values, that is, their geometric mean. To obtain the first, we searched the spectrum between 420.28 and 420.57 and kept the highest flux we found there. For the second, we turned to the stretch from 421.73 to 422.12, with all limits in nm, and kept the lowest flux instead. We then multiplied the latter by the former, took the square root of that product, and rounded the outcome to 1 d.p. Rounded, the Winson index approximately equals 9.6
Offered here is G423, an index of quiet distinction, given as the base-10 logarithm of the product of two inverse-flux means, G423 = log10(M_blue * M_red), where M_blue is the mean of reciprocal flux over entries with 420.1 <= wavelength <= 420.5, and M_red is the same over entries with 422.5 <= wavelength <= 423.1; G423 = -1.93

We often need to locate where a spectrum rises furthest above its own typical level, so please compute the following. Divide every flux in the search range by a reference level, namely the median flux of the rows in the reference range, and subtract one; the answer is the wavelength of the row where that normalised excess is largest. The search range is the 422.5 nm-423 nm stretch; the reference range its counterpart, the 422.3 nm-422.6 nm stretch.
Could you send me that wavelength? 422.948 nm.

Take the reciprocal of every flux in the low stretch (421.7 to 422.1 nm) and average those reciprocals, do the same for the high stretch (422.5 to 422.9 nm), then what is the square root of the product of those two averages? 0.113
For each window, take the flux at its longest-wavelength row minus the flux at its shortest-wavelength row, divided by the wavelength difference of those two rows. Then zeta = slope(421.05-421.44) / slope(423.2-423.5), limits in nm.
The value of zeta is 6.1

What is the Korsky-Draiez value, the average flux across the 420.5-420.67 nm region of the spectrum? 10.0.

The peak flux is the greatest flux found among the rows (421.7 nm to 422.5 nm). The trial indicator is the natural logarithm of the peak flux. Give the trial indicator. 2.32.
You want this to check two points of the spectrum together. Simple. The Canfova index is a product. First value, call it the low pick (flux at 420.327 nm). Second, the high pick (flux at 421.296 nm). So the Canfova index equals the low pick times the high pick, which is 105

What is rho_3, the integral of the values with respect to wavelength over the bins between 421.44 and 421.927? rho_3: 5.0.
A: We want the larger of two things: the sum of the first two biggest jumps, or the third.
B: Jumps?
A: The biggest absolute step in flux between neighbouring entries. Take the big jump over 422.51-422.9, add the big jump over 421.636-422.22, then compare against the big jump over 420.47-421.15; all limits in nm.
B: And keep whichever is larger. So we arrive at 1.5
